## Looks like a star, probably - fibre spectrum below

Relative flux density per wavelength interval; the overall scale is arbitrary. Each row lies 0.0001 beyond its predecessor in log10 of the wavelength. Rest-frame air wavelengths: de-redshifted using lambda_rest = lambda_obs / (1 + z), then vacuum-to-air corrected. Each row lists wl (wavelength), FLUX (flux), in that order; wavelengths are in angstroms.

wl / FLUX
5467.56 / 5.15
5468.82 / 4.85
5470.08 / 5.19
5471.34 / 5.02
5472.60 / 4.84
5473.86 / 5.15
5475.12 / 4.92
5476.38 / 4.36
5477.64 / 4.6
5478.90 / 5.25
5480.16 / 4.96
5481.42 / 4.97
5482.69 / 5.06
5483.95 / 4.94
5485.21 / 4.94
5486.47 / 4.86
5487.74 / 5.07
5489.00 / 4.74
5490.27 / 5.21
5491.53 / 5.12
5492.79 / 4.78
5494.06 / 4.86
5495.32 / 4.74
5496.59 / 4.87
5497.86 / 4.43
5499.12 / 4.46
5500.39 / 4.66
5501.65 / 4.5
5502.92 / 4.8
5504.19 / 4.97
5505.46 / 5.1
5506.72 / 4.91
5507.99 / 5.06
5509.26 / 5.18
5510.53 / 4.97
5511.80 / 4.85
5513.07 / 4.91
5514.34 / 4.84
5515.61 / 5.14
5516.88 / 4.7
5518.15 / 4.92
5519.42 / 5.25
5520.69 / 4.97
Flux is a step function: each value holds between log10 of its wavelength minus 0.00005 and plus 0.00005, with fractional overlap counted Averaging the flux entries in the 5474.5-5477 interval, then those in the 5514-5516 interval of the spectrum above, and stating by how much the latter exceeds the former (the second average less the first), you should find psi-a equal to 0.35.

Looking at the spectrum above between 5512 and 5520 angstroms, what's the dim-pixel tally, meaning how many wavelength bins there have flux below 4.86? 2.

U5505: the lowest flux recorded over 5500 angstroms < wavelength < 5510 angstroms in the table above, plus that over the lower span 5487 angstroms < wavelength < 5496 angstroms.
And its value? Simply 9.24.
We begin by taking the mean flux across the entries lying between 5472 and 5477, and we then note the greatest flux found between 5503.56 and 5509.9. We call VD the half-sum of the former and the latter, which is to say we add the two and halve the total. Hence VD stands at 5.00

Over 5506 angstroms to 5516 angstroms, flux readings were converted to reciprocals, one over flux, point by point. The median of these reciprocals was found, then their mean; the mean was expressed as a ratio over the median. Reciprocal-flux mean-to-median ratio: 0.99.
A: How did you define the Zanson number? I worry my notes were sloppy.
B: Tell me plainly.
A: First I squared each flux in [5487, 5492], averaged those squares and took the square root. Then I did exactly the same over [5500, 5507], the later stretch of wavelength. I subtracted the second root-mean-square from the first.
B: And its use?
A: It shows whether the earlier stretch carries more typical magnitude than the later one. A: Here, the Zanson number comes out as 0.21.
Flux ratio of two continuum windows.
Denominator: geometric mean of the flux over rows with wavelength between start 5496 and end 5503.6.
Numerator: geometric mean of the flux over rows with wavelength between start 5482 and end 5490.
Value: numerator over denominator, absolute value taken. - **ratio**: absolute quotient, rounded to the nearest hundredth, 1.07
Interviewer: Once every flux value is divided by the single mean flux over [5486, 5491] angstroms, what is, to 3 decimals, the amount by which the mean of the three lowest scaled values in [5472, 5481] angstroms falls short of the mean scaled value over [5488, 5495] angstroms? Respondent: 0.069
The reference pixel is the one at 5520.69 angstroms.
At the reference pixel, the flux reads 4.97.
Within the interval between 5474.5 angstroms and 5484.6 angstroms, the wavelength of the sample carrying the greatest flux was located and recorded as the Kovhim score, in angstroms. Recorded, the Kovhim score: 5478.90 angstroms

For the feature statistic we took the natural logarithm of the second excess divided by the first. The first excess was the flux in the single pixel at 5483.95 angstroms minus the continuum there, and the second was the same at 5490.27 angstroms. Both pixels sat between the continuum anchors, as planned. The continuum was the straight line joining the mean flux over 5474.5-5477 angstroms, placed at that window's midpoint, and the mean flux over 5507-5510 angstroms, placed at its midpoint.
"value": 0.7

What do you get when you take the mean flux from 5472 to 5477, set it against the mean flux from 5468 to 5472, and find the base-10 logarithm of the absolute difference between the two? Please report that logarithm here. -0.7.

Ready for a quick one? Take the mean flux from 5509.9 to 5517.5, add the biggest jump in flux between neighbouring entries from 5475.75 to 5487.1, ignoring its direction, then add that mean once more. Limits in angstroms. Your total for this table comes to 10.45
